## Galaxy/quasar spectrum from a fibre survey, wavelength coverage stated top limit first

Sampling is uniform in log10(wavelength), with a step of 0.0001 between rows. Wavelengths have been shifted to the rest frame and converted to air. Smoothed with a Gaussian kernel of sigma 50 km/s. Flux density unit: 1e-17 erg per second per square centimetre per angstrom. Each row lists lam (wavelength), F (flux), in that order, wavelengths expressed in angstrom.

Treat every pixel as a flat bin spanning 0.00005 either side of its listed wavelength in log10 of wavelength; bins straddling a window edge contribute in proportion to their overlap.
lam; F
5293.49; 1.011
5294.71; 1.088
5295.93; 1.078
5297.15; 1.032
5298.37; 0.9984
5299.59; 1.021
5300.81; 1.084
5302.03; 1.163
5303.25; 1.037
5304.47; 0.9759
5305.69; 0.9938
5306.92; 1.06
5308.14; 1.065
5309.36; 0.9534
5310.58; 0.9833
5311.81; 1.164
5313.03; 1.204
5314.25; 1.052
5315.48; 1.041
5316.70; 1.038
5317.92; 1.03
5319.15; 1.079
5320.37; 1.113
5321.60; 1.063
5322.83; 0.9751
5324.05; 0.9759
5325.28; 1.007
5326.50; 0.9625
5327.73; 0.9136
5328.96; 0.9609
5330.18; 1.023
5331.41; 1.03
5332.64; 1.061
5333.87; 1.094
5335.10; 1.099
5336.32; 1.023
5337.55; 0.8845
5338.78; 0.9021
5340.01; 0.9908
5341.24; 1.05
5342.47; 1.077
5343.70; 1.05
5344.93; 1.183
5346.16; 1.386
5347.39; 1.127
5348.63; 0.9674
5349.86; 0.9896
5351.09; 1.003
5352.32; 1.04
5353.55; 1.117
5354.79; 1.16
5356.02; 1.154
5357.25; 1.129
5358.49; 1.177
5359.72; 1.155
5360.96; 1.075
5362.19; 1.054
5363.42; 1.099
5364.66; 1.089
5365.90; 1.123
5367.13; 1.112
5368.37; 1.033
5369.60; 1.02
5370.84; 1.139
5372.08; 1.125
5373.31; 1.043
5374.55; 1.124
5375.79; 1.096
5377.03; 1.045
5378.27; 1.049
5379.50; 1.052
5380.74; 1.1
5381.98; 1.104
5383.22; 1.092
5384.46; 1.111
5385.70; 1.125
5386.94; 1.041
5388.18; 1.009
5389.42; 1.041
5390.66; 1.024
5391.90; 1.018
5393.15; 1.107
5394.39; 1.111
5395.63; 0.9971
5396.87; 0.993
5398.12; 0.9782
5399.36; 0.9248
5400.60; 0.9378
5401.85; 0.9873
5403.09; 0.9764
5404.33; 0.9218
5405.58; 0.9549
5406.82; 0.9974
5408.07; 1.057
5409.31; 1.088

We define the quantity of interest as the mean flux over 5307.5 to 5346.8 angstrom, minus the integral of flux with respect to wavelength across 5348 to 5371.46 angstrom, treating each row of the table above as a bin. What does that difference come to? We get -24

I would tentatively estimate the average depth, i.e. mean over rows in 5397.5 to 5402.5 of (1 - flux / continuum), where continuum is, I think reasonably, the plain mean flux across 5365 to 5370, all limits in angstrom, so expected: 0.11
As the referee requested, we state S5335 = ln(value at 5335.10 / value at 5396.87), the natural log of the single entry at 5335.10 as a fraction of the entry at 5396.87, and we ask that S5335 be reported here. 0.10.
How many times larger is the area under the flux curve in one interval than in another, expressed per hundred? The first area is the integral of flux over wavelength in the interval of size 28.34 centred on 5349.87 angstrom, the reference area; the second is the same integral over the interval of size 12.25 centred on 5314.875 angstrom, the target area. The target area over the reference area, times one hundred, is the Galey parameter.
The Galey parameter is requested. 43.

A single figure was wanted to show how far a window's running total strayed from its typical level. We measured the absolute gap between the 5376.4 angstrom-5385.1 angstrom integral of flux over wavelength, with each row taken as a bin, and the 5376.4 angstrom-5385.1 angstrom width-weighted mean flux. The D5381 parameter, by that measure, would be 8.3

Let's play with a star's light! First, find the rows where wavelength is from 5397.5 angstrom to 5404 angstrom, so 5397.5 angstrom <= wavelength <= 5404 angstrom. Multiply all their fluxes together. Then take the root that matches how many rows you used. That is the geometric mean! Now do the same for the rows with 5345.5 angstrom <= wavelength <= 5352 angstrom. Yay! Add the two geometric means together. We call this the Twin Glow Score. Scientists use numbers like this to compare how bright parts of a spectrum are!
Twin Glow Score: 2.05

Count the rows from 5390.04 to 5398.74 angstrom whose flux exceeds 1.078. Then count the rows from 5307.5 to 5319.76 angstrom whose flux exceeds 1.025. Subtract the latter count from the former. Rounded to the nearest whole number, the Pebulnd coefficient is -6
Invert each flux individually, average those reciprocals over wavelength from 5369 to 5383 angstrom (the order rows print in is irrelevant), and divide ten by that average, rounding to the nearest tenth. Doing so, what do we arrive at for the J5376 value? 10.8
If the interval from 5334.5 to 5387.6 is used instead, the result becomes 10.8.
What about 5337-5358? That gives 10.6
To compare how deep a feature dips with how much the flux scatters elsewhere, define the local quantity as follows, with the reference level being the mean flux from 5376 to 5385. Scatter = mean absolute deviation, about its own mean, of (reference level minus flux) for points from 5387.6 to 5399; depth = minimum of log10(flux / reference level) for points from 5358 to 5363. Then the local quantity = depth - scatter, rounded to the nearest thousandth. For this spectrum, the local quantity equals -0.047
